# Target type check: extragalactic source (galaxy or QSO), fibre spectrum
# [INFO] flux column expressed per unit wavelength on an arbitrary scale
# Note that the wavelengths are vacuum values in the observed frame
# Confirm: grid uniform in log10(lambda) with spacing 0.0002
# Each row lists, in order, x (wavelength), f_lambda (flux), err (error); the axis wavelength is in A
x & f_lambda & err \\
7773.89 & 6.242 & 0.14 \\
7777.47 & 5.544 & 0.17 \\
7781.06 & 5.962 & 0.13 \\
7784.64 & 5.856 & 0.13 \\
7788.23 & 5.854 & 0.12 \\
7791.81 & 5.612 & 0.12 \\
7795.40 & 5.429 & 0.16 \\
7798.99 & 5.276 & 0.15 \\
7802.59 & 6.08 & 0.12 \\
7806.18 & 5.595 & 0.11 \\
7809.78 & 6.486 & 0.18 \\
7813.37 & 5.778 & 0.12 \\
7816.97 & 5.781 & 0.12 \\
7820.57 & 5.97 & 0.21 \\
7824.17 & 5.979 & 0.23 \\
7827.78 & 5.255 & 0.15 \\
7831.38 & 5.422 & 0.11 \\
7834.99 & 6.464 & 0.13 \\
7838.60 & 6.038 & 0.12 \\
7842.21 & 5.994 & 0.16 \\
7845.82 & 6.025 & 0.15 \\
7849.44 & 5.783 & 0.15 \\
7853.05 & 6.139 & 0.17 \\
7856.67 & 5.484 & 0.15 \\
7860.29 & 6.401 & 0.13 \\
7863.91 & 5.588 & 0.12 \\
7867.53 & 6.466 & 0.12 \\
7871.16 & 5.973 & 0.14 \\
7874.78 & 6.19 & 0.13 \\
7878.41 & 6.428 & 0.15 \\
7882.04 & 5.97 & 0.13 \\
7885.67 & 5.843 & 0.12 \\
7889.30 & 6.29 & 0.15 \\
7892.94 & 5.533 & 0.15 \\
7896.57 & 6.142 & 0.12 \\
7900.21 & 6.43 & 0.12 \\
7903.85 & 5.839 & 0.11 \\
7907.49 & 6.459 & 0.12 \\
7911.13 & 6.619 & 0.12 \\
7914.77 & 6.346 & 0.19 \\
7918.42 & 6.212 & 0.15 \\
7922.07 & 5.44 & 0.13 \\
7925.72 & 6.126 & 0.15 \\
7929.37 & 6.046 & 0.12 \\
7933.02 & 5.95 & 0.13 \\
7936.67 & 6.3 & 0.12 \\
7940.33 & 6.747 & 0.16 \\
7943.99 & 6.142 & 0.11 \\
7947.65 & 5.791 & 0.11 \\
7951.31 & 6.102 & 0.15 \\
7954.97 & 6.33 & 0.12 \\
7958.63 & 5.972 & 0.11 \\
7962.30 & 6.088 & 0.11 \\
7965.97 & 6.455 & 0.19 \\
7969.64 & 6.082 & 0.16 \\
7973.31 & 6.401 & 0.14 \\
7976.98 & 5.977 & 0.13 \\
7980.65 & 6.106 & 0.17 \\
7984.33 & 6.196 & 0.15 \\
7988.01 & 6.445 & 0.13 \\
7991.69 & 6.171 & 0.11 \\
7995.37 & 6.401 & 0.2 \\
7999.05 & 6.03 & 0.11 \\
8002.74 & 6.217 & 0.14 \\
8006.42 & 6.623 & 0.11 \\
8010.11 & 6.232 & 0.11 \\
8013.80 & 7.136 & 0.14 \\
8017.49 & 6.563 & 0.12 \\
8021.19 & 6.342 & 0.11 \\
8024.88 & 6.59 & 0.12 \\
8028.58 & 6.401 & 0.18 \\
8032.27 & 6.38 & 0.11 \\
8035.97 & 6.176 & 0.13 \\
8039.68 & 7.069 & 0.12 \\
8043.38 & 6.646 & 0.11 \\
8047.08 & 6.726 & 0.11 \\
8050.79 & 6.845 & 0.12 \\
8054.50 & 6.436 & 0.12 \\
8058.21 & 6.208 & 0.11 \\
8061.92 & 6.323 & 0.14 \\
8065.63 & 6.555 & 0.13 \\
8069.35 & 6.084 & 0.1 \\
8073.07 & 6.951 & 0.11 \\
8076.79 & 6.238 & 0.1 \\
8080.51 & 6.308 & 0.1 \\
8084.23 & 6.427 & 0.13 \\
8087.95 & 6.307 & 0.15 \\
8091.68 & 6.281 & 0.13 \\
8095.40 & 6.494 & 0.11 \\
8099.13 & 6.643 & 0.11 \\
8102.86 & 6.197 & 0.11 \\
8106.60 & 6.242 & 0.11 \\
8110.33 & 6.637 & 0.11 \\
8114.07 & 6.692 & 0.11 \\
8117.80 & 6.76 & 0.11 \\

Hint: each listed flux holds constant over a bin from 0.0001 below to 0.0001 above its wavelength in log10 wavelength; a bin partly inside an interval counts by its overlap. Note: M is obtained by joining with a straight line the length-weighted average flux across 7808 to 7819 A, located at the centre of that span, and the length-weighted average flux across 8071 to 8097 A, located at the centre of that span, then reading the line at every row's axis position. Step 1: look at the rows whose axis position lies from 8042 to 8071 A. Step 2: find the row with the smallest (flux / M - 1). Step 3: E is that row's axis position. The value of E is 8069.35 A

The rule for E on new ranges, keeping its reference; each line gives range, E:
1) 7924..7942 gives 7933.02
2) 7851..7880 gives 7856.67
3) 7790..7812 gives 7798.99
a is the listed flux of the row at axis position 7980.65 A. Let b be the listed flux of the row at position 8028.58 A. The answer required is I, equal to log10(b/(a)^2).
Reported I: -0.765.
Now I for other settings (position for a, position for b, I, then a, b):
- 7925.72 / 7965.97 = -0.764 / 6.126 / 6.455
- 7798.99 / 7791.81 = -0.695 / 5.276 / 5.612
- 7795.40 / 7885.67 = -0.703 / 5.429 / 5.843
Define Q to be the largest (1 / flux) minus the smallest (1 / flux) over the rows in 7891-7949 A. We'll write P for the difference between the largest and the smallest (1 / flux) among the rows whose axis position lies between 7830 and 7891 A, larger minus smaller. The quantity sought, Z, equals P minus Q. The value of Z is -0.006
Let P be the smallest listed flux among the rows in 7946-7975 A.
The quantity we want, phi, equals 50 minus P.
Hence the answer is 44.21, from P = 5.791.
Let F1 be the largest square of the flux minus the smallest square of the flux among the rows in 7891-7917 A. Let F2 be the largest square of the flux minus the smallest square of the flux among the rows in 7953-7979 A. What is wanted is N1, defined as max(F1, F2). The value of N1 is 13.2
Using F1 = 13.2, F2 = 6.0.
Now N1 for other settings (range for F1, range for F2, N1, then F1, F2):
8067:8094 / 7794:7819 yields 14.2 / 11.3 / 14.2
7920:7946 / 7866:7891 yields 15.9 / 15.9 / 7.7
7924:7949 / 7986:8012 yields 12.0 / 12.0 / 7.5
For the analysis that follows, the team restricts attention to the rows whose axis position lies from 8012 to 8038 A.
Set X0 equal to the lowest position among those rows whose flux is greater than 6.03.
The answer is 8013.80 A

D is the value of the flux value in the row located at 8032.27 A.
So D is 6.38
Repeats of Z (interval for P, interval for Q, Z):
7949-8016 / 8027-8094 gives 0.004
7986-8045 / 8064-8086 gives 0.005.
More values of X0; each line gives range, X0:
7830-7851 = 7834.99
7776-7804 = 7802.59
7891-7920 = 7896.57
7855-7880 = 7860.29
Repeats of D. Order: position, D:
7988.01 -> 6.445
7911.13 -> 6.619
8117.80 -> 6.76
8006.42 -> 6.623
